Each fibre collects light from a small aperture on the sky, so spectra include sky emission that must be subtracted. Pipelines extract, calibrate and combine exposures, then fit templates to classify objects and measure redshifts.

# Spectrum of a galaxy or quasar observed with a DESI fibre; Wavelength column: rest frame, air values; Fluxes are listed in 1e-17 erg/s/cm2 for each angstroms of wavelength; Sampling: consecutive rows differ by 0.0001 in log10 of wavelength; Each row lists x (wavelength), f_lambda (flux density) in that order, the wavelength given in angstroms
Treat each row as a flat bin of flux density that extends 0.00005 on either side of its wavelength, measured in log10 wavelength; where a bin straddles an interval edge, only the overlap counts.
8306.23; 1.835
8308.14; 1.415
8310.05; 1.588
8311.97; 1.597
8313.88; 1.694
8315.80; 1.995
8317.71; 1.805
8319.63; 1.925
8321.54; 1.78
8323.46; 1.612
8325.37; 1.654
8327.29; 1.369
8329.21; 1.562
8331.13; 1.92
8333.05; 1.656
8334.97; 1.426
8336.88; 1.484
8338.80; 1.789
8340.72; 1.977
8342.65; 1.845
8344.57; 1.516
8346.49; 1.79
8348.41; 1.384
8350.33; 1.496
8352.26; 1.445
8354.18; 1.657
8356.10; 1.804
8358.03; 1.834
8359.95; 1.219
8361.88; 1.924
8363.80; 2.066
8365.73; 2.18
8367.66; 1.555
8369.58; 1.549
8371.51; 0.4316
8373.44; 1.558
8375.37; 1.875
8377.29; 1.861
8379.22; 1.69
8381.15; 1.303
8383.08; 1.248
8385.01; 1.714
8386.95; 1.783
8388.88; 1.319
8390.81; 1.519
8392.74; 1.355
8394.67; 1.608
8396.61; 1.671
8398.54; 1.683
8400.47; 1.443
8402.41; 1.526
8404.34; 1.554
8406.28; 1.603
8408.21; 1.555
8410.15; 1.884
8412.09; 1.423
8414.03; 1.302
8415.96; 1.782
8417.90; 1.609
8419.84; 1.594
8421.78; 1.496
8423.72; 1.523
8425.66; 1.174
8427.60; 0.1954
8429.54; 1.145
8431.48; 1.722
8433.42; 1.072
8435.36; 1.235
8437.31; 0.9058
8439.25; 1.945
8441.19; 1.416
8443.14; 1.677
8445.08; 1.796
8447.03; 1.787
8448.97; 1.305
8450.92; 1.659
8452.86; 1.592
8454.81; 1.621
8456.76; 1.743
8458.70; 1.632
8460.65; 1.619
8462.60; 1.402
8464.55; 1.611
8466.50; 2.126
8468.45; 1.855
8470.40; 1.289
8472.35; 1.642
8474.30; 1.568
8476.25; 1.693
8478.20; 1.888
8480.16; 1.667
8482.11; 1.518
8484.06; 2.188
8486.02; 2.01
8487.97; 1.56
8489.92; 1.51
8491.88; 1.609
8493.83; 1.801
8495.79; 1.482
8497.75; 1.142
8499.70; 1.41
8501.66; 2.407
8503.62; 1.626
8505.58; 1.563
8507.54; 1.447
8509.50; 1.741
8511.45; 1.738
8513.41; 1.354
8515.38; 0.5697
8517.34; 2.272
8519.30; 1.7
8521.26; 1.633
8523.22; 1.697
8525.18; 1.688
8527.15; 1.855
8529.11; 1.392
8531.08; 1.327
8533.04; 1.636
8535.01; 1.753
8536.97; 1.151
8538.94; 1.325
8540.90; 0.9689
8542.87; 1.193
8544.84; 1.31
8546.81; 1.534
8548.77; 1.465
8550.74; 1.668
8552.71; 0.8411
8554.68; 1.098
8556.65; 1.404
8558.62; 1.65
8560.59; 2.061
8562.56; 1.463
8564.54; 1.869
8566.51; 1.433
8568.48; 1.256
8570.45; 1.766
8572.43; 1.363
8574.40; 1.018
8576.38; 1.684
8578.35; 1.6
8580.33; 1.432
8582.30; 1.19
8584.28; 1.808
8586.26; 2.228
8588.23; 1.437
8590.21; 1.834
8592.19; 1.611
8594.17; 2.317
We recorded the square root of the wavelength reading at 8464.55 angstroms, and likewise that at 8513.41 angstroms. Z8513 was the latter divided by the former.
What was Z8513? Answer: 0.92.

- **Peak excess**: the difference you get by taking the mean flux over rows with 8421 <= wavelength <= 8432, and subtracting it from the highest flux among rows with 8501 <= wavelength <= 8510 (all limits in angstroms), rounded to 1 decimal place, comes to 1.2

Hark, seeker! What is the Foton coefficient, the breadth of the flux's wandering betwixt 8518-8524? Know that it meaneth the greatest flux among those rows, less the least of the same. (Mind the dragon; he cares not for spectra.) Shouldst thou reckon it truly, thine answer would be 0.1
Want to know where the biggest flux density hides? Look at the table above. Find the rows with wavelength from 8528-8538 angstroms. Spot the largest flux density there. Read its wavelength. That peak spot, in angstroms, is 8535.01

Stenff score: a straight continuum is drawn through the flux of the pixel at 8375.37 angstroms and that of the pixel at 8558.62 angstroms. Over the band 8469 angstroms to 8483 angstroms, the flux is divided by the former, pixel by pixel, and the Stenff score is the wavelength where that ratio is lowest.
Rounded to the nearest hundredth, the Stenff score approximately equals 8470.40 angstroms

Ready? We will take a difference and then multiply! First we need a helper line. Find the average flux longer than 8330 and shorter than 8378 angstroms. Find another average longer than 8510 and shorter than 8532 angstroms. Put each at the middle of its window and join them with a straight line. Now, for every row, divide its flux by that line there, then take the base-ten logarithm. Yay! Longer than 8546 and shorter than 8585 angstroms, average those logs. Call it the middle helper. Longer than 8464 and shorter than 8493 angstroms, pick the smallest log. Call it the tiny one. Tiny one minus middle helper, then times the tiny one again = 0.0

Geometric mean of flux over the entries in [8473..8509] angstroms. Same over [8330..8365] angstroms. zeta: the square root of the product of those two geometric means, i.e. 1.66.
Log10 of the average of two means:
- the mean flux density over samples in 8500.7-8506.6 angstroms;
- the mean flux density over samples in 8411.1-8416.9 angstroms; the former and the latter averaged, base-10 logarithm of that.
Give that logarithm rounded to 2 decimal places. 0.23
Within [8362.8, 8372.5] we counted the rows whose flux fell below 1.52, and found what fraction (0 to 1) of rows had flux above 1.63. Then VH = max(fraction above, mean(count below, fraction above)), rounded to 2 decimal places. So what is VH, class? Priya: 0.70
